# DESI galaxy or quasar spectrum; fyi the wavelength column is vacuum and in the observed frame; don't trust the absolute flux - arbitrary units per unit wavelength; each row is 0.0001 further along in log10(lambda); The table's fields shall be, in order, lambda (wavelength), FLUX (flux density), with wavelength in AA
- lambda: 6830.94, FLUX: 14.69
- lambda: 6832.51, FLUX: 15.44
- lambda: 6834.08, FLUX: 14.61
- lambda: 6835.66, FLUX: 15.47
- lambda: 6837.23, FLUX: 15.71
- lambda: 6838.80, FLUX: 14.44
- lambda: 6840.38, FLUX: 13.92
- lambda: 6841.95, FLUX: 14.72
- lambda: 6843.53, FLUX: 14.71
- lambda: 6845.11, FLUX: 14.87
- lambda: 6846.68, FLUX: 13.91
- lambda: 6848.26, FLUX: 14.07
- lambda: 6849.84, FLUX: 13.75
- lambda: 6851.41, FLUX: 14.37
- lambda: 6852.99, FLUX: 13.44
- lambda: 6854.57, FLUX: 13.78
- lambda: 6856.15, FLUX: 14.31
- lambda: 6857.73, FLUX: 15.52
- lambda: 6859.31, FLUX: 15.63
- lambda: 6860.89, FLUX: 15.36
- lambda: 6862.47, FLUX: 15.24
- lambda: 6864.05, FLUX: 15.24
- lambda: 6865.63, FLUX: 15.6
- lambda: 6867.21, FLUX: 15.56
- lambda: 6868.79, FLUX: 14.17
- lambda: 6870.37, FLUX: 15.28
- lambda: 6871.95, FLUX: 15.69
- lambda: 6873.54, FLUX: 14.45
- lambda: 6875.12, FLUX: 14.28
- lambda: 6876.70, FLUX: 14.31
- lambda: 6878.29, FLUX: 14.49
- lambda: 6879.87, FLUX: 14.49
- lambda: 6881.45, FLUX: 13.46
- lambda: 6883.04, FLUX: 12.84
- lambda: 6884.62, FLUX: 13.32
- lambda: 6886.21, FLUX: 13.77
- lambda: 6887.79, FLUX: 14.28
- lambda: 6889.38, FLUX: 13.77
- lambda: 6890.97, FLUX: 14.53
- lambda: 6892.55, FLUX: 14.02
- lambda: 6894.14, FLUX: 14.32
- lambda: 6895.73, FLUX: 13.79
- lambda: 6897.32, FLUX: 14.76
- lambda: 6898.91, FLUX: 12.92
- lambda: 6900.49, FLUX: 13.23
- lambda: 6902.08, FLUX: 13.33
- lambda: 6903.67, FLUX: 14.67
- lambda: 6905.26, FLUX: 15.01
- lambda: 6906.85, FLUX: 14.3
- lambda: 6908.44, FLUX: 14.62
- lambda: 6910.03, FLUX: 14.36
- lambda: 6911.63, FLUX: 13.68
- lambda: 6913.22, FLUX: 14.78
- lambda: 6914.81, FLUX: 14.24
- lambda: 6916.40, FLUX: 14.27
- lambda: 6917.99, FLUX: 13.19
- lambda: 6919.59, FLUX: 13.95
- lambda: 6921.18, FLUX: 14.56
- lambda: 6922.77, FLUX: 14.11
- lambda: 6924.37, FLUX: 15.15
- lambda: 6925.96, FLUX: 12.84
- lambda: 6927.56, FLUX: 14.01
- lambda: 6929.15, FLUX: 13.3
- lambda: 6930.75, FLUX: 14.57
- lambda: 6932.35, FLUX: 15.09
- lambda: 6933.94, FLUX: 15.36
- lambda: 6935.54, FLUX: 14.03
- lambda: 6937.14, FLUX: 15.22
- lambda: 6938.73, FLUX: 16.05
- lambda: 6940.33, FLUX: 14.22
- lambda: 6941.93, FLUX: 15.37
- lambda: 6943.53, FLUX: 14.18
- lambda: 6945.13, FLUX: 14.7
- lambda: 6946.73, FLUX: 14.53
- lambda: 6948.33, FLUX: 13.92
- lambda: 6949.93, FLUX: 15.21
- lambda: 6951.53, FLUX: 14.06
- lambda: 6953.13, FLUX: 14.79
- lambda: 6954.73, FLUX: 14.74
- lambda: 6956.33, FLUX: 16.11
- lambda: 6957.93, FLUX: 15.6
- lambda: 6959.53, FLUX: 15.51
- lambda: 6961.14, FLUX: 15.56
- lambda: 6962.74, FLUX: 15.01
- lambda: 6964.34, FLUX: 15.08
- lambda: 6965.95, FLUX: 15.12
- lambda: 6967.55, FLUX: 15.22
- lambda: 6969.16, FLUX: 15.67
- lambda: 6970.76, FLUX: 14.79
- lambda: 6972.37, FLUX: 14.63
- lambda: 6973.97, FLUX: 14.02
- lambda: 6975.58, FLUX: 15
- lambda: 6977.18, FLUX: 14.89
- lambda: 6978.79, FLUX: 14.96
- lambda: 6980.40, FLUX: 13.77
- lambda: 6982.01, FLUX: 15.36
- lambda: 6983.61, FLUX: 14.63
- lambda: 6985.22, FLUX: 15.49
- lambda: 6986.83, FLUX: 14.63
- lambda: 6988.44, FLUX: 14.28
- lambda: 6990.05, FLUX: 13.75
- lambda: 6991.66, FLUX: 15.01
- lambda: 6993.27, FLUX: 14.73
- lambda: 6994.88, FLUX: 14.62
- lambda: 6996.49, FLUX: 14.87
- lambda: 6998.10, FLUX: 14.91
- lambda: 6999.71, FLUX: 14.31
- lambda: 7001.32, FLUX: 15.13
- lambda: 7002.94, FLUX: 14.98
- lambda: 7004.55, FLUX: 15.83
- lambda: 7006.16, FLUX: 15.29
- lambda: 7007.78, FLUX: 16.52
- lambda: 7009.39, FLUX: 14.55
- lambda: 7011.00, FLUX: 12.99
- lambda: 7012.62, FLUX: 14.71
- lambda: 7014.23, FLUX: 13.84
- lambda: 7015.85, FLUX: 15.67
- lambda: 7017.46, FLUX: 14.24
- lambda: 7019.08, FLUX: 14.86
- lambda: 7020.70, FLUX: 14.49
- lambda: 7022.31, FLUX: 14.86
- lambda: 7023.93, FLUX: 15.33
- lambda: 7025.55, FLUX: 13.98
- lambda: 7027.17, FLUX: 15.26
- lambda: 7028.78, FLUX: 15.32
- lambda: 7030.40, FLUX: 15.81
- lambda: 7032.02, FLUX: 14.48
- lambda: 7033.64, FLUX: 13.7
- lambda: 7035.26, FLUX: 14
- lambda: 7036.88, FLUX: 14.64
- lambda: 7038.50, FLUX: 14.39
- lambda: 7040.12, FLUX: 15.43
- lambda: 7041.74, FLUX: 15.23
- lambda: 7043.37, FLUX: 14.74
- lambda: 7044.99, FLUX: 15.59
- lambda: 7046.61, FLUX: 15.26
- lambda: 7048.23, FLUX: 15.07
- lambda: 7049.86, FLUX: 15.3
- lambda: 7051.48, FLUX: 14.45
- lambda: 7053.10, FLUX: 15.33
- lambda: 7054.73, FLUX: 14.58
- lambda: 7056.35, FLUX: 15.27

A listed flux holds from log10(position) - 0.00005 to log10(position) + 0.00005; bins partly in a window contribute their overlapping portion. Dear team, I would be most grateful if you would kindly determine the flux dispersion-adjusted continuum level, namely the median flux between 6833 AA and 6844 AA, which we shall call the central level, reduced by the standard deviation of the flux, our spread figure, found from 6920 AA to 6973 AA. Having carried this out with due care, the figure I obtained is 14.0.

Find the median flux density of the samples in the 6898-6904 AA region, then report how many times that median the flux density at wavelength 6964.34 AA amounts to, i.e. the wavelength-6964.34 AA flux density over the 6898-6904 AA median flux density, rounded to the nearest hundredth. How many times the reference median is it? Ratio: 1.14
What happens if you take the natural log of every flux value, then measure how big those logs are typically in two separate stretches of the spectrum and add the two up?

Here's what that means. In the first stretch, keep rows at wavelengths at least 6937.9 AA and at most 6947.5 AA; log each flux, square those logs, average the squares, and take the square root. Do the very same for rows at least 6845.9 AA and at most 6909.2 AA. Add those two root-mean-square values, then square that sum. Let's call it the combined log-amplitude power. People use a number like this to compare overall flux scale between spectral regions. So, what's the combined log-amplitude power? 28.7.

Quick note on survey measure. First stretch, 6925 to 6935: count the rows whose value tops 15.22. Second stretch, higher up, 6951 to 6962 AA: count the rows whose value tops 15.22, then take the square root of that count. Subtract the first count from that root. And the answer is 1.0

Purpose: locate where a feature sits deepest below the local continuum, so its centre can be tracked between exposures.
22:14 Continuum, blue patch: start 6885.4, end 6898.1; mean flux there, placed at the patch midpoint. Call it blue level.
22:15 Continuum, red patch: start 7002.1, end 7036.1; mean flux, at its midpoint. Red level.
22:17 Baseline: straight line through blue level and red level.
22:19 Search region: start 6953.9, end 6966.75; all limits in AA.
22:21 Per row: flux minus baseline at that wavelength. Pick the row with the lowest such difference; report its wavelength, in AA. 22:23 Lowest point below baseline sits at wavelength 6954.73 AA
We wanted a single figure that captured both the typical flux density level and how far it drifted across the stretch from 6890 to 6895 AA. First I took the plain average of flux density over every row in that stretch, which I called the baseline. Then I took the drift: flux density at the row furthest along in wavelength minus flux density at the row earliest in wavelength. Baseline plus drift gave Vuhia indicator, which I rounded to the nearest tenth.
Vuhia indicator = 14.1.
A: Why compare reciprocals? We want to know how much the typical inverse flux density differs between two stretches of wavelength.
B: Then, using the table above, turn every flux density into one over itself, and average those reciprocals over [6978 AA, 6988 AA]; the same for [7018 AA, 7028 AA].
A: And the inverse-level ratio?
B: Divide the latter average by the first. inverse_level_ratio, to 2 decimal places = 1.00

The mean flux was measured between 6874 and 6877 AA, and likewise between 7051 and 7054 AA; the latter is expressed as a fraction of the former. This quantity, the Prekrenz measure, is 1.04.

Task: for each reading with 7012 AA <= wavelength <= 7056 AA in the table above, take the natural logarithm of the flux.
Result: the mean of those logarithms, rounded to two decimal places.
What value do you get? 2.70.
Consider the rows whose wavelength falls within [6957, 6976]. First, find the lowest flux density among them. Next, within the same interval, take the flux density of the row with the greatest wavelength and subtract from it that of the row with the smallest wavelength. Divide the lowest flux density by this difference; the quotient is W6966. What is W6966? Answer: -23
